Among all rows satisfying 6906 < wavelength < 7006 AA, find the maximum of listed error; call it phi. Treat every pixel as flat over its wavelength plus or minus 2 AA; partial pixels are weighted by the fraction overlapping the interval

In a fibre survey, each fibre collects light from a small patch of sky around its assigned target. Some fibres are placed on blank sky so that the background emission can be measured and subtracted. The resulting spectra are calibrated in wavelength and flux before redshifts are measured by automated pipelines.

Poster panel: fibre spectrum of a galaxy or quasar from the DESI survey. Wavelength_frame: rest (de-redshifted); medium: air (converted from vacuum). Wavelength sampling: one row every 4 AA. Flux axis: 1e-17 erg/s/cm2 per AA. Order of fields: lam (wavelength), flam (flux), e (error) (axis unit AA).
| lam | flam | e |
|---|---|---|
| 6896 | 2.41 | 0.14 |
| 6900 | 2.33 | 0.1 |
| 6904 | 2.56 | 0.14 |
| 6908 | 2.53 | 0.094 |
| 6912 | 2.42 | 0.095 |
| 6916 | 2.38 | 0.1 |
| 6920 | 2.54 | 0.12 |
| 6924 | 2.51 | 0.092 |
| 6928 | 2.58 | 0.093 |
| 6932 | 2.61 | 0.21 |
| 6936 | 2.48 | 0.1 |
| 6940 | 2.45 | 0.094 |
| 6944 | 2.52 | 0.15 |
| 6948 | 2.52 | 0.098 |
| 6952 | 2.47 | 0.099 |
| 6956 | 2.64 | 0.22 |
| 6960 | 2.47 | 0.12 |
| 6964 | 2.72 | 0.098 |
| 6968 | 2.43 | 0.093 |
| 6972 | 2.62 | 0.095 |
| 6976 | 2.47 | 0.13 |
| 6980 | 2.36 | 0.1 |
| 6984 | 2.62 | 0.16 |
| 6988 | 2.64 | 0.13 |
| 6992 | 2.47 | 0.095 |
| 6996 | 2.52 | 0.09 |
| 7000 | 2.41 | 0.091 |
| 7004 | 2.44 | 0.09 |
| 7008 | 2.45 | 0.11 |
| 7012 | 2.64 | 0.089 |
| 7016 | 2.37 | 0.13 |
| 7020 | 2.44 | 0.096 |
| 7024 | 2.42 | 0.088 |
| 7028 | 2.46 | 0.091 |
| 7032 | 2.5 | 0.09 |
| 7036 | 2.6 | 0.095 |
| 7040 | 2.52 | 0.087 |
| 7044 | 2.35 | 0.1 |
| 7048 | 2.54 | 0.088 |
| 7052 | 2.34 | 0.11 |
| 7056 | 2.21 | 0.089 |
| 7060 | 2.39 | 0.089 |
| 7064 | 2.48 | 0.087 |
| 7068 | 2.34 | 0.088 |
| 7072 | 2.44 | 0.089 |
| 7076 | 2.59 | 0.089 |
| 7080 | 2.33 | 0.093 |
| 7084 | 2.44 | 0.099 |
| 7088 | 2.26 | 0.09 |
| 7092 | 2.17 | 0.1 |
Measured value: 0.22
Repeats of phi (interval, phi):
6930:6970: 0.22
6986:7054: 0.13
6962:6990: 0.16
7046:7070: 0.11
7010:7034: 0.13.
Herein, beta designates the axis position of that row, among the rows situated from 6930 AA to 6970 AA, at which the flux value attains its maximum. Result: 6964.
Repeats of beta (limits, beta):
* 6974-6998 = 6988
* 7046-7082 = 7076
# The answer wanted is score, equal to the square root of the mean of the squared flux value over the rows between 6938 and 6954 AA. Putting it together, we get 2.49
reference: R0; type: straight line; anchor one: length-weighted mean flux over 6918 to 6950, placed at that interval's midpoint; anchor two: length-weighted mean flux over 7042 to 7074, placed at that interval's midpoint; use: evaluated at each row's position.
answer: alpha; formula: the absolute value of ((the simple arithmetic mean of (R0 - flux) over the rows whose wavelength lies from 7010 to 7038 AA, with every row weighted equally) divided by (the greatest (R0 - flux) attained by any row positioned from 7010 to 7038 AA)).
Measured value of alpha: 1.03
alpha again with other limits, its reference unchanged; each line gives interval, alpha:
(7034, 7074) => 0.17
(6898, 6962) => 0.13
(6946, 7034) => 0.36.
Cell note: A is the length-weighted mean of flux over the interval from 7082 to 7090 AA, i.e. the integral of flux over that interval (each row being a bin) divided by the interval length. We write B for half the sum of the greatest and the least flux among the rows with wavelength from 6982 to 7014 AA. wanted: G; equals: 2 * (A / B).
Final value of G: 1.86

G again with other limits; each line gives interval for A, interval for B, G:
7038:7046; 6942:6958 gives 1.91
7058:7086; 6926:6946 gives 1.92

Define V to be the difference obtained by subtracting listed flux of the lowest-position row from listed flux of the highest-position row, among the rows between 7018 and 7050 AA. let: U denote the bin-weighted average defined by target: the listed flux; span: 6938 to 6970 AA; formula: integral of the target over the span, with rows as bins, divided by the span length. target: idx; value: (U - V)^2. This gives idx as 5.9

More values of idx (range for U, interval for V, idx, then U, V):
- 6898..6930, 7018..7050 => 5.7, 2.48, 0.10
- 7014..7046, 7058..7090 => 6.7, 2.46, -0.13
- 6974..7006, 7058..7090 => 6.9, 2.49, -0.13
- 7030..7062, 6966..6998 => 5.5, 2.43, 0.09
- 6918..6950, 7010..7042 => 7.0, 2.53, -0.12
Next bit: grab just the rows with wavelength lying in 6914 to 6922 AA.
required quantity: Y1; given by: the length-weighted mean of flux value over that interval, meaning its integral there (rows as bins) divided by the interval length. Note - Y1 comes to 2.46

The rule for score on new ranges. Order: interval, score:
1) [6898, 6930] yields 2.48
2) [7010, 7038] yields 2.49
